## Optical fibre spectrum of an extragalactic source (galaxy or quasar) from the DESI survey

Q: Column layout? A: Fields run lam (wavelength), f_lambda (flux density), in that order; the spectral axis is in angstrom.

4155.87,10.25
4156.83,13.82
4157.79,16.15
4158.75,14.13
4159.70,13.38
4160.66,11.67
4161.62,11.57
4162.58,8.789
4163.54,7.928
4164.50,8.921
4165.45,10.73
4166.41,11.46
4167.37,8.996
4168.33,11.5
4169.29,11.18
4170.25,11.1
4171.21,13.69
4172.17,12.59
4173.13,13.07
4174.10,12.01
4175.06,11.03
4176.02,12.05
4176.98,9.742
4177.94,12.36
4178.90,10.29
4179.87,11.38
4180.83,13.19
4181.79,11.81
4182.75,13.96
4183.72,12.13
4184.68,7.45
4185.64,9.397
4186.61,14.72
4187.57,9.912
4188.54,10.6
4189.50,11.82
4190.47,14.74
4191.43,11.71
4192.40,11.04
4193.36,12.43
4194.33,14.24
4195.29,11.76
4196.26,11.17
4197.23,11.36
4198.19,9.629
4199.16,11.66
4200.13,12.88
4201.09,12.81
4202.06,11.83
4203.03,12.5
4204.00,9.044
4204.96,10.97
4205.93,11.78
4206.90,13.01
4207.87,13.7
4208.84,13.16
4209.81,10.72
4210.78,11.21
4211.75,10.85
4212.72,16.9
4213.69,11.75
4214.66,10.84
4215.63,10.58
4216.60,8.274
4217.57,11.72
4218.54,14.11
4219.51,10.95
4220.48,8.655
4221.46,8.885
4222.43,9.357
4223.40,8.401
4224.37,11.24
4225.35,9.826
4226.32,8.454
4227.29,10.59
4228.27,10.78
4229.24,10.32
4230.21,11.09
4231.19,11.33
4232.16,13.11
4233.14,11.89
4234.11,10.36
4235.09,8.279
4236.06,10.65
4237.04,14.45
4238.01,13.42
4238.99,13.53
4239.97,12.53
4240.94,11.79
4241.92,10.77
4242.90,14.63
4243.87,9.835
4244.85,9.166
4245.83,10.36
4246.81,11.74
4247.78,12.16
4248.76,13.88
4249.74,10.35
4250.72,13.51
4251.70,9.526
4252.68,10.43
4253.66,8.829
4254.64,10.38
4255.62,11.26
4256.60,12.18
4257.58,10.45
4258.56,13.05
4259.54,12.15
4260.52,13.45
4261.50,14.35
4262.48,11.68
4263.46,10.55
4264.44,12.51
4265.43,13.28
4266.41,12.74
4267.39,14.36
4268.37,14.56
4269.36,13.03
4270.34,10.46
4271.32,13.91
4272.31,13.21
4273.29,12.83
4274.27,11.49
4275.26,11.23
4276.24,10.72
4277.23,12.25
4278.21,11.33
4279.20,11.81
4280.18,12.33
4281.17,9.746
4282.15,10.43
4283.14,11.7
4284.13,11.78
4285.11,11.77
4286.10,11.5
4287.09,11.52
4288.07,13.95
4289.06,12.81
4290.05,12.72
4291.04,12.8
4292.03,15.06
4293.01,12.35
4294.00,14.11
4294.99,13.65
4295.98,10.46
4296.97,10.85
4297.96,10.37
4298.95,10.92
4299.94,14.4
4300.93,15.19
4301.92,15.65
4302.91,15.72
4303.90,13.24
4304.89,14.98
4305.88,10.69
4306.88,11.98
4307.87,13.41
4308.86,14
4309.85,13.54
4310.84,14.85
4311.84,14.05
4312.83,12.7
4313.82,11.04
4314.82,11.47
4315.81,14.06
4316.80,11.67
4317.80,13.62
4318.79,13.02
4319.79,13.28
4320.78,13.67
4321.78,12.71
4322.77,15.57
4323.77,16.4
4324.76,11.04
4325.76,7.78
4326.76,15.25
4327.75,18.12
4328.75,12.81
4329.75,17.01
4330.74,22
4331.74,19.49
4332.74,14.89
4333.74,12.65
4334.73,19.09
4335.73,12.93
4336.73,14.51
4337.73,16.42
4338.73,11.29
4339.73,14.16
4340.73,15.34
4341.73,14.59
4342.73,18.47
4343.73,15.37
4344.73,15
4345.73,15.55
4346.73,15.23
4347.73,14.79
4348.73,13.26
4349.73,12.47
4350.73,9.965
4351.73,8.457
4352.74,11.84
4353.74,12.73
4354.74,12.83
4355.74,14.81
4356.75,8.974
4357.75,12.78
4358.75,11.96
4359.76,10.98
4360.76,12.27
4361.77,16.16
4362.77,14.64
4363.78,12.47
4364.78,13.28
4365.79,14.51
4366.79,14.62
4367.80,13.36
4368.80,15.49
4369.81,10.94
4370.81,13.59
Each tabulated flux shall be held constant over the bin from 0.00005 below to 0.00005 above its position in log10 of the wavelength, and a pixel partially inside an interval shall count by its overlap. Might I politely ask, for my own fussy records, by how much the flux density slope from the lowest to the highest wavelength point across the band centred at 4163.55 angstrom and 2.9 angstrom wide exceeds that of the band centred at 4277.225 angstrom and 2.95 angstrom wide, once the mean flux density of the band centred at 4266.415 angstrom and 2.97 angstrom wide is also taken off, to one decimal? -13.7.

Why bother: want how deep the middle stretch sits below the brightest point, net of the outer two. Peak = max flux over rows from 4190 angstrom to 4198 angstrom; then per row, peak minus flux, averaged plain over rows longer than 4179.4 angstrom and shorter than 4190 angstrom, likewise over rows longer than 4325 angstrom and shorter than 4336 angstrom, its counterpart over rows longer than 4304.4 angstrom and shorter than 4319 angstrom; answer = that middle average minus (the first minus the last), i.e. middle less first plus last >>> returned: -2.4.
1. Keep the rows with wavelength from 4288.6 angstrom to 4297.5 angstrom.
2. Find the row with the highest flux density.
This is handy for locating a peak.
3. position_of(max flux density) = 4292.03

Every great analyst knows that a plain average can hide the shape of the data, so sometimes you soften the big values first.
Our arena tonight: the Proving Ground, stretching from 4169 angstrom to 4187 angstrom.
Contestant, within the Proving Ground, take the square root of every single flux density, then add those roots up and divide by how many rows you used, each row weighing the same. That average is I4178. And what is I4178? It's 3.42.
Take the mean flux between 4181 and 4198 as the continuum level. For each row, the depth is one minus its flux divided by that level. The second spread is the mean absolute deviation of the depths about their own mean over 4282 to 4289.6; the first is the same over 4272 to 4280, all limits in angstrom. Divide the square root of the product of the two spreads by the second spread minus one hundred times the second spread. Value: -0.0098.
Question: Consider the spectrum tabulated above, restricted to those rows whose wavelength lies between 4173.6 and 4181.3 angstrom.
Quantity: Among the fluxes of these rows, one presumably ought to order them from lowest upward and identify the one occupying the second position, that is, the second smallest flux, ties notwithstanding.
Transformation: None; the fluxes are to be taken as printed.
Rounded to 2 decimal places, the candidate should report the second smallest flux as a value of 10.29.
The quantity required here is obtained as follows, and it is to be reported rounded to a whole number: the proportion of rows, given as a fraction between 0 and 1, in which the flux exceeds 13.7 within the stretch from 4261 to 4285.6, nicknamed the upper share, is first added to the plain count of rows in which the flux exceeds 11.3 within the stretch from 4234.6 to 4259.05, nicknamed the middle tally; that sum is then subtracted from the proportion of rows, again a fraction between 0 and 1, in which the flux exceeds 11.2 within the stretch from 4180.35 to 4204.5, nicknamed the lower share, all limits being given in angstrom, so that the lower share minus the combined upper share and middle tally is -11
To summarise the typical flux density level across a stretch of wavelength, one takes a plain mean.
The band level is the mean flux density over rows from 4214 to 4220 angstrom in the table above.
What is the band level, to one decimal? 11.1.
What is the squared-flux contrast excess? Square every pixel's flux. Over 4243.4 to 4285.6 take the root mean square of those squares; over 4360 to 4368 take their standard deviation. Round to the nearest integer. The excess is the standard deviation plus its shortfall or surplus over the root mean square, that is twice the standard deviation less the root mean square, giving -76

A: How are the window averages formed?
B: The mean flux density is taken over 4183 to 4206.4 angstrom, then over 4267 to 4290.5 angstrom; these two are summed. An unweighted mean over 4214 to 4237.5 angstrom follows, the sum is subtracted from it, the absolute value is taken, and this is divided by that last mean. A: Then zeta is 1.24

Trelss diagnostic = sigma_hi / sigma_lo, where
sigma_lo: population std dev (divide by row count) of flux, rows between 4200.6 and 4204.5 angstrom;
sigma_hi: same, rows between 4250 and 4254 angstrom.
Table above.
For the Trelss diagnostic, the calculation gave 1.2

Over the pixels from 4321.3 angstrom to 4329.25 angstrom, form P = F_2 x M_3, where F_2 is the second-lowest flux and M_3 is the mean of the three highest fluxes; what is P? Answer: 184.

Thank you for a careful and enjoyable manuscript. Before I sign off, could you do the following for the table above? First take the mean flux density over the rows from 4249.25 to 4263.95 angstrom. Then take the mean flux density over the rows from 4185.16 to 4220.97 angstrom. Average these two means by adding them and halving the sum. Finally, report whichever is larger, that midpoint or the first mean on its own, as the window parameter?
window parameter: 11.6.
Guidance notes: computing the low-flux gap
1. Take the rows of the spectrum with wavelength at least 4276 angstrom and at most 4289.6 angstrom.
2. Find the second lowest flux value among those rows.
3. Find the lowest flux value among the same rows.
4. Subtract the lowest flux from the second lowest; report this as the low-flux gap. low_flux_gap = 0.7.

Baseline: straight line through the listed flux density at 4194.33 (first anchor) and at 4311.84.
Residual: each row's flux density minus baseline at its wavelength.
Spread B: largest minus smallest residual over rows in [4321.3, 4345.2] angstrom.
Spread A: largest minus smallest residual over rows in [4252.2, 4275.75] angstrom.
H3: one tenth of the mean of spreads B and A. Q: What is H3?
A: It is 1.00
